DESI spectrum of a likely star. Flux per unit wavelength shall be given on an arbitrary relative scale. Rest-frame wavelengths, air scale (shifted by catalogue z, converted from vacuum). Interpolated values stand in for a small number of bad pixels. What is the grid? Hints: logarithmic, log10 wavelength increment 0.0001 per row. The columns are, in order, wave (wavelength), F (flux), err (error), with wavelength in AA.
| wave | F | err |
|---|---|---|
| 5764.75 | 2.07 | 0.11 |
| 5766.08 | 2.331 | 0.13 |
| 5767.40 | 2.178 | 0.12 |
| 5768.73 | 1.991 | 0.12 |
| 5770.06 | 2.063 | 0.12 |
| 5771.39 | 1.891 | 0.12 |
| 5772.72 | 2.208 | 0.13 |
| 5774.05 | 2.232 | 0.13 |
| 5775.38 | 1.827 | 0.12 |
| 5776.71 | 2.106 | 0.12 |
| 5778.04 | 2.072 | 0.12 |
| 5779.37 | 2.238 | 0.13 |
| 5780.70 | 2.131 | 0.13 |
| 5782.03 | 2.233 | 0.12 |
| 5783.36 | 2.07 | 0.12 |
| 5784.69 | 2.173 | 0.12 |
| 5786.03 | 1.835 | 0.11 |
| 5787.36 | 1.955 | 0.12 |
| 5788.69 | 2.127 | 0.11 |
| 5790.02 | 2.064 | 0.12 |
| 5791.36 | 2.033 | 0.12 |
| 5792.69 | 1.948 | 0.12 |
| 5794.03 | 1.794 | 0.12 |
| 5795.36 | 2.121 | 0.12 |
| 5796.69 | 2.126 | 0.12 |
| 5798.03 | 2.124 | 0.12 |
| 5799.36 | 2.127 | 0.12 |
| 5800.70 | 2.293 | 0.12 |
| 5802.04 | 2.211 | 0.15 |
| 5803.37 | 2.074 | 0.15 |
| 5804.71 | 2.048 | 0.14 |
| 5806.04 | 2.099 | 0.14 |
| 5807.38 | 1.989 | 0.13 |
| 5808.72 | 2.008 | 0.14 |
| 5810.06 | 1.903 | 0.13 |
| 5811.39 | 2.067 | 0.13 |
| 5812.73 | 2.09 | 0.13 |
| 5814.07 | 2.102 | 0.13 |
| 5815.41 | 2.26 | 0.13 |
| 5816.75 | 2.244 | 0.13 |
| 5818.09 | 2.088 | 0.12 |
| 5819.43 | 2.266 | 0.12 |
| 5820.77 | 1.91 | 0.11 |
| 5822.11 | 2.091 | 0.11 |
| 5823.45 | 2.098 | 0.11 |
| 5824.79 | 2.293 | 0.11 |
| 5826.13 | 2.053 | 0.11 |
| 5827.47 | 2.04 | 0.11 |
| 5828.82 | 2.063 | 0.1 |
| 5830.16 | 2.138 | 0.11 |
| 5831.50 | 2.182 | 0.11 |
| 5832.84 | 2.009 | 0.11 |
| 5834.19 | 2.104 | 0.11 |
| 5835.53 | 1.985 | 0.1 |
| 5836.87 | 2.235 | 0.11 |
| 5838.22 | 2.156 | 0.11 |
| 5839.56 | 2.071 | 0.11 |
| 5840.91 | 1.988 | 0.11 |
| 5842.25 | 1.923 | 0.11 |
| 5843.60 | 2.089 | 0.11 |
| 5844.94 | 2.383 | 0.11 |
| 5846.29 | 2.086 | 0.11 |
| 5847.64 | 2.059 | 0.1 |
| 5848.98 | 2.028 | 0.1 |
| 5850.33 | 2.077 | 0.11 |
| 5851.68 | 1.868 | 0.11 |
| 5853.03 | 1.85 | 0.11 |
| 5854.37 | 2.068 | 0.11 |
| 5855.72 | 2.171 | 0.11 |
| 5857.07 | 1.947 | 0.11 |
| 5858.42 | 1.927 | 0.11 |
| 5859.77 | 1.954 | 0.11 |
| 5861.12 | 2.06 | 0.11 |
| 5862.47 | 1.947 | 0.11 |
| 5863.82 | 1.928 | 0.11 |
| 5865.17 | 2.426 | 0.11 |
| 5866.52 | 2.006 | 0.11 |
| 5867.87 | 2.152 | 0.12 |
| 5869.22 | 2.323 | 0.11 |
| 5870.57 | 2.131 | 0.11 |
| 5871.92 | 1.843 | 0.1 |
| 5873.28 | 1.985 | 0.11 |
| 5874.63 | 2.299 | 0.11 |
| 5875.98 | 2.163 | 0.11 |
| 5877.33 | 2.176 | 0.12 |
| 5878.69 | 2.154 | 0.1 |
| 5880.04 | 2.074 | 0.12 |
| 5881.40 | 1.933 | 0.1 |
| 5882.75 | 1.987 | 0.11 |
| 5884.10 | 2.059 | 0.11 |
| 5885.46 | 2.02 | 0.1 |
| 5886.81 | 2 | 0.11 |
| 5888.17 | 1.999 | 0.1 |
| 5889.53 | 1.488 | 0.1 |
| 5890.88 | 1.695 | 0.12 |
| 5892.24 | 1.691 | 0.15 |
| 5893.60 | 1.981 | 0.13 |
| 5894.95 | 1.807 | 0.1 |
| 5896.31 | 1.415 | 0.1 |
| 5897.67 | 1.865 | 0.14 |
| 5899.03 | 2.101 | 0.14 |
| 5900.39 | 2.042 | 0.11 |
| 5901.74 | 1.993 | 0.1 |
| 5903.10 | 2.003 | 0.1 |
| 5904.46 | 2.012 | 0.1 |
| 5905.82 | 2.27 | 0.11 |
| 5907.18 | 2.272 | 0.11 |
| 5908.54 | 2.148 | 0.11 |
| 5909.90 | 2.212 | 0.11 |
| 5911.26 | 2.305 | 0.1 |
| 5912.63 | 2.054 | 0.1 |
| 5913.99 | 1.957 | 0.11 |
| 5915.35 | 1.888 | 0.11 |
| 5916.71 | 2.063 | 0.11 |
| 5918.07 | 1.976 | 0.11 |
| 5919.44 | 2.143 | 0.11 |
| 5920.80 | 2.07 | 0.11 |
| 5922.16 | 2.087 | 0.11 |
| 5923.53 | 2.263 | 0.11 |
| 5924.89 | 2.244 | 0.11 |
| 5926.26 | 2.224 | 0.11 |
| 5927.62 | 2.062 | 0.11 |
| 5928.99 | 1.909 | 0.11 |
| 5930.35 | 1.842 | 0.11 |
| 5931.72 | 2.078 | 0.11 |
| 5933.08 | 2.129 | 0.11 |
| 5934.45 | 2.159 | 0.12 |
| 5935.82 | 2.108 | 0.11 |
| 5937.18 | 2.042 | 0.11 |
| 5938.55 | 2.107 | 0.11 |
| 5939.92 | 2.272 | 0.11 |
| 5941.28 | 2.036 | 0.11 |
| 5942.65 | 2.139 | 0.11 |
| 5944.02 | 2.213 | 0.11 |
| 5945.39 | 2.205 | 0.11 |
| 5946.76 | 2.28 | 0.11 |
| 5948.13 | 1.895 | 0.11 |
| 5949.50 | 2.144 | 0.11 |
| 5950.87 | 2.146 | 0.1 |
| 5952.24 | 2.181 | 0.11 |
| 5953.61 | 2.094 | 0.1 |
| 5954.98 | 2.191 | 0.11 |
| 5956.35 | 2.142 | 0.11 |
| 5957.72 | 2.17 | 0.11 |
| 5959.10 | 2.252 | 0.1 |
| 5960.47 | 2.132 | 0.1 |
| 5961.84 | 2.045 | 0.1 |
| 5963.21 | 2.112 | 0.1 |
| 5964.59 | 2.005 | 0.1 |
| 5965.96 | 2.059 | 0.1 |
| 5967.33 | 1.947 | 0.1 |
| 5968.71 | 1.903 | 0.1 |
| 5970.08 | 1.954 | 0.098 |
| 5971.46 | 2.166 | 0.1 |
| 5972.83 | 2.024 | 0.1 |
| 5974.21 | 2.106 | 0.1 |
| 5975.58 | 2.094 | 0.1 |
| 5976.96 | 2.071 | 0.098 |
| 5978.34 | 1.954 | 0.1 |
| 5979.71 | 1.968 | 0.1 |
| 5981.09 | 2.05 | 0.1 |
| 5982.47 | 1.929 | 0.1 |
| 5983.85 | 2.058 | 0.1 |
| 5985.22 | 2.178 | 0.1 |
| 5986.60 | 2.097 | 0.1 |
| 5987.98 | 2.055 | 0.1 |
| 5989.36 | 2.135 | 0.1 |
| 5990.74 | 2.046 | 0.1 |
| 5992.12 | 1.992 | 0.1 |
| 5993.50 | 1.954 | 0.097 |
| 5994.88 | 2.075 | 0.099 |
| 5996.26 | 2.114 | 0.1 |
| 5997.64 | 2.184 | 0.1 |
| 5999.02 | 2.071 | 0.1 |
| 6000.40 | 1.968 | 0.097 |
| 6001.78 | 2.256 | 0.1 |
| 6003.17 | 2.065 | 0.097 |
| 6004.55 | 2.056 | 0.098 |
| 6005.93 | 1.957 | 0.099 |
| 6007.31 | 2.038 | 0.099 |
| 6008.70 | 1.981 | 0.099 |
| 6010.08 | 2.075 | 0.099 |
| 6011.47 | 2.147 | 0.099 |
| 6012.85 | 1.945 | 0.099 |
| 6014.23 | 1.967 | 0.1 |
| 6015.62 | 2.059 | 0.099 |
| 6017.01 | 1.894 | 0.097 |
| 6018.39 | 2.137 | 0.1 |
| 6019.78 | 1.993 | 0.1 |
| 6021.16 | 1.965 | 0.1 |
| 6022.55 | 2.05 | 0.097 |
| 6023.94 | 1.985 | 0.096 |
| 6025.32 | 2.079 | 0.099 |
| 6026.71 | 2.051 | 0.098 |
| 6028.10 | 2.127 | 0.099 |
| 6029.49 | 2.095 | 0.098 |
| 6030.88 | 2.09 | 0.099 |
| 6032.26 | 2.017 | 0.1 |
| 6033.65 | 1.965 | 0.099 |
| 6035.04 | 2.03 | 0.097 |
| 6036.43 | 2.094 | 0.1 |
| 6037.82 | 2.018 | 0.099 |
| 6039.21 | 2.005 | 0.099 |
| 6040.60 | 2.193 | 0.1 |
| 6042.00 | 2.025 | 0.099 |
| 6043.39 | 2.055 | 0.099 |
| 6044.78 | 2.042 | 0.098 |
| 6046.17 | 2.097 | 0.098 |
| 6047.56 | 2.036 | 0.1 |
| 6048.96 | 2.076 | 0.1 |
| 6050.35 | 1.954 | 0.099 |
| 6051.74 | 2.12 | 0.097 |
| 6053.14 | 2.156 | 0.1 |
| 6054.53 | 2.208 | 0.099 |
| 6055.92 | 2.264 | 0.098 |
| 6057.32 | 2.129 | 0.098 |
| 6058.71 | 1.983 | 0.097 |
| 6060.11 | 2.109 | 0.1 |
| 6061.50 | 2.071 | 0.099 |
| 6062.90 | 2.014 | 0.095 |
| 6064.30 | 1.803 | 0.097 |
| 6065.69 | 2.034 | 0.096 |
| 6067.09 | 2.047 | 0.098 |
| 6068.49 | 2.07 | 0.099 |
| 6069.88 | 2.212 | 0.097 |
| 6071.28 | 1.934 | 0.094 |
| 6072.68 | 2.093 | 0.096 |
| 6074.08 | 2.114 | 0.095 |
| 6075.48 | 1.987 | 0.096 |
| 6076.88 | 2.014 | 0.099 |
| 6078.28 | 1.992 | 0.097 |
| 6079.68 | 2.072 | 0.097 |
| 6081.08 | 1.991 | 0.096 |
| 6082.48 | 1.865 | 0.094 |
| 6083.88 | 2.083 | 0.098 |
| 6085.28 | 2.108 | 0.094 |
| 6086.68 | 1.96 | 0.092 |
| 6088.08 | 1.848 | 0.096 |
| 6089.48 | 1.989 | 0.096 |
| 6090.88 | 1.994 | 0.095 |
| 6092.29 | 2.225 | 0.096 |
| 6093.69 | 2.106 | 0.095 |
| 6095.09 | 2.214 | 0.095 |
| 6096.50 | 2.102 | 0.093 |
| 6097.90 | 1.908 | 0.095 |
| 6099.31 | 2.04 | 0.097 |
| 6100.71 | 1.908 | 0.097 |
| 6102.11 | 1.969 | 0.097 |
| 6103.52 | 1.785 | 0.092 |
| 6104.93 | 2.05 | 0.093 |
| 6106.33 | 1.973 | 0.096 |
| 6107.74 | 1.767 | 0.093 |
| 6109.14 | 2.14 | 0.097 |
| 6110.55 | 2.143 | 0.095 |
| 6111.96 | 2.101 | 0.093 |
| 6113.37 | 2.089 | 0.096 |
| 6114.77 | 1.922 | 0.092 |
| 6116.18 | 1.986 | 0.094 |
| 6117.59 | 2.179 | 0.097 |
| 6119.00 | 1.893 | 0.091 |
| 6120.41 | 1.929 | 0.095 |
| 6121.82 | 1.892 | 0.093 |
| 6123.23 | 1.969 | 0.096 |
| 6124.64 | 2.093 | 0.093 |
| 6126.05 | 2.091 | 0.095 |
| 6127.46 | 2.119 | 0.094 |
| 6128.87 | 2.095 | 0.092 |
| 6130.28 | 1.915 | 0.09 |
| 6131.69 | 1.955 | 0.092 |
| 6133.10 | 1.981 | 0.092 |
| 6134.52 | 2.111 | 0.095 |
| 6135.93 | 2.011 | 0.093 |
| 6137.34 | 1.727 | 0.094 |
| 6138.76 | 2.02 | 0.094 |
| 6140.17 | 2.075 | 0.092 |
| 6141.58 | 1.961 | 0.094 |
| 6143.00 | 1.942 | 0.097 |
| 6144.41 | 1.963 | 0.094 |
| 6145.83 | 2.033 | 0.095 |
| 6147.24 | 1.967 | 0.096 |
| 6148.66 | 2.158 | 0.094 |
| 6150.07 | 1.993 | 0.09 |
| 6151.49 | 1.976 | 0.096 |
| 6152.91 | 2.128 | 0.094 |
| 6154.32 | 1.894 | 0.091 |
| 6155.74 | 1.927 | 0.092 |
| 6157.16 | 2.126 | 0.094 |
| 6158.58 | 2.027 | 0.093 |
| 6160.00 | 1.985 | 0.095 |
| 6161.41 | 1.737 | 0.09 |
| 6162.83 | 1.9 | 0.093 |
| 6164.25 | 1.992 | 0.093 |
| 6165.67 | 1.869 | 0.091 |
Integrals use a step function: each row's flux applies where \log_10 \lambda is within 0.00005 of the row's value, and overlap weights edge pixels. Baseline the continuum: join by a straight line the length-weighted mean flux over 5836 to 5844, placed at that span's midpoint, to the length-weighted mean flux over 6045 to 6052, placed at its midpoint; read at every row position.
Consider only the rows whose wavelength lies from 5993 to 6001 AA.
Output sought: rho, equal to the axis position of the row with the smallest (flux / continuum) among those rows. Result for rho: 5993.50 AA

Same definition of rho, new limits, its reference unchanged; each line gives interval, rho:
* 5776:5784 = 5783.36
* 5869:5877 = 5871.92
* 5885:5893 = 5889.53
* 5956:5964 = 5961.84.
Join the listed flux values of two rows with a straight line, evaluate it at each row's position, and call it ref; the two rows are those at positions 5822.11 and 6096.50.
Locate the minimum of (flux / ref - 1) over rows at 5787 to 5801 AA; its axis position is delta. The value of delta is 5794.03 AA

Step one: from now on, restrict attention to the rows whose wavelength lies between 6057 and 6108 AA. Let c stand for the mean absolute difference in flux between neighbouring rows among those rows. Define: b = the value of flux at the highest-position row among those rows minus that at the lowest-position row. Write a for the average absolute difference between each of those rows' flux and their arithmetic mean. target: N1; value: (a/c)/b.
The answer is -2.0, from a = 0.09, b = -0.4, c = 0.1216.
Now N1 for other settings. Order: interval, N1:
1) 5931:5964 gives 18.4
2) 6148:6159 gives -4.8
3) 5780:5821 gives -3.7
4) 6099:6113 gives 11.8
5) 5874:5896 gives -2.7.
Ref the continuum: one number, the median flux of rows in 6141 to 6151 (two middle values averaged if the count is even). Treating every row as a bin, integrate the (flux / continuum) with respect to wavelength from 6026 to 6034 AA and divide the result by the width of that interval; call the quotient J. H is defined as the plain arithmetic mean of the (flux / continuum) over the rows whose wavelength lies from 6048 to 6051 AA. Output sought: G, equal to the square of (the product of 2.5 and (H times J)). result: 7.2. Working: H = 1.02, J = 1.05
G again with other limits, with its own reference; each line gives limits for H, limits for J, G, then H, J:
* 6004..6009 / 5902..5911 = 7.8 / 1.02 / 1.09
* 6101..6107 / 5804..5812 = 6.4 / 0.99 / 1.03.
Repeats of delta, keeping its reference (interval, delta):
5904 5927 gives 5915.35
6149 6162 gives 6161.41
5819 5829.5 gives 5820.77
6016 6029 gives 6017.01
